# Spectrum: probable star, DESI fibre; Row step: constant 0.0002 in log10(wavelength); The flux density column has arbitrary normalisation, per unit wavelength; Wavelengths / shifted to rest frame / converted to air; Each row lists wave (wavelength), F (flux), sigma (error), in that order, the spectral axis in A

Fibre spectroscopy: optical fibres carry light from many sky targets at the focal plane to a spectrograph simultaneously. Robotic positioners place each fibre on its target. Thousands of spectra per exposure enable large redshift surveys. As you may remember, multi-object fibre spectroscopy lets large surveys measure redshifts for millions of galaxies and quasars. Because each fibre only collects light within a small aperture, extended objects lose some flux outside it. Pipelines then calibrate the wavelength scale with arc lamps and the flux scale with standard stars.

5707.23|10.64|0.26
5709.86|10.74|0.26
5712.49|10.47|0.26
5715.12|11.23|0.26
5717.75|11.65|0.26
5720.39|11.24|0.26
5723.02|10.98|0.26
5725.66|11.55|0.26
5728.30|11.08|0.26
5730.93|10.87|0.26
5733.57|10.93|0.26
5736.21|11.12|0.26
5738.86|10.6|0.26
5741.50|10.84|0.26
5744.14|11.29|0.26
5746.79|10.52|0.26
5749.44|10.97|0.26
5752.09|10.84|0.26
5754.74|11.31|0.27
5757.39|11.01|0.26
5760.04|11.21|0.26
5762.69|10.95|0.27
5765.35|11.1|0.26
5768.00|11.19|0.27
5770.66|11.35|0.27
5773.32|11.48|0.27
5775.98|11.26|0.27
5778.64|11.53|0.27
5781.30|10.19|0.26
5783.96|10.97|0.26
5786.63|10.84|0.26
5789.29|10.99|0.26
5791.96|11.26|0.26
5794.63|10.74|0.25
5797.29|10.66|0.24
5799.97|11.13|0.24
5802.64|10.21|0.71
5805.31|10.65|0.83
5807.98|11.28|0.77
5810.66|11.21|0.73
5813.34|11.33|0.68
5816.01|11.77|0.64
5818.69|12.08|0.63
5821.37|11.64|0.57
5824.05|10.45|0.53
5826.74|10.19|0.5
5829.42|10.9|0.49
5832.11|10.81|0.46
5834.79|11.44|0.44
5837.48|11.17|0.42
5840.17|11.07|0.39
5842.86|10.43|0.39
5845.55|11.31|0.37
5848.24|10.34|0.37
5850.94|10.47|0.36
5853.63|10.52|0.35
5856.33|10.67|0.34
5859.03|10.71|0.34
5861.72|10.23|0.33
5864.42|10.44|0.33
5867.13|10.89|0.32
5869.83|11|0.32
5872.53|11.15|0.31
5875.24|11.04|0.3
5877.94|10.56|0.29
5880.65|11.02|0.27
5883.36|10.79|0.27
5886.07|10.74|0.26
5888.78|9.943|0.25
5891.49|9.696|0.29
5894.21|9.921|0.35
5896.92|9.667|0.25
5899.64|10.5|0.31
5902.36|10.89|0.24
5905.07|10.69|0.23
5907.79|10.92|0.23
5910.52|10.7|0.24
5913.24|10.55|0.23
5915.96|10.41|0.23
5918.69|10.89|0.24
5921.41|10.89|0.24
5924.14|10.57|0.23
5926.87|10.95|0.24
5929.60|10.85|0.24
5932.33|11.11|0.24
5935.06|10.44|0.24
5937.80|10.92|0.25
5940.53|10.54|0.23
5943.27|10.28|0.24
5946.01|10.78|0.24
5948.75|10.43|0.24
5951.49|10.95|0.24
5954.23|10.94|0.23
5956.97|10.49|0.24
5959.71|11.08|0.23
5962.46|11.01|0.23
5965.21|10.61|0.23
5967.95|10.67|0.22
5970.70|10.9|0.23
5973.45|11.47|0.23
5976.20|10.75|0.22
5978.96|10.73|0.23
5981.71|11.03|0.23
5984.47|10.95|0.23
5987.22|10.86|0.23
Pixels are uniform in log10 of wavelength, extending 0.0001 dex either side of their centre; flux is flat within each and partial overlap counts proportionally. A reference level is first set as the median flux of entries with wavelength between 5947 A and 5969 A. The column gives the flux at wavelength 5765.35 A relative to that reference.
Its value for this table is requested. 0.3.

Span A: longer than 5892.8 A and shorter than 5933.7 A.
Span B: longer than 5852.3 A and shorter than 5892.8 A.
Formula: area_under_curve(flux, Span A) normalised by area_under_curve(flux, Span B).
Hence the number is 1.01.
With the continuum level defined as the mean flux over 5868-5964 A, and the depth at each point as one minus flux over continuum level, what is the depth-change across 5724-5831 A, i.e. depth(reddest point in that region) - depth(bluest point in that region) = 0.06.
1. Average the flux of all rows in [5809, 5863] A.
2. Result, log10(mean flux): 1.039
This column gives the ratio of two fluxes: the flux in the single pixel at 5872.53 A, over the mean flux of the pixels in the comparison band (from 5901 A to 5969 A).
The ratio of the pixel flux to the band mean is 1.04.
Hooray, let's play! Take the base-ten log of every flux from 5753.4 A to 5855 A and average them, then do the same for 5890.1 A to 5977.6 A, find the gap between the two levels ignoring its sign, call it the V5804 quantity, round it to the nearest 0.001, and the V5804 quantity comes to 0.014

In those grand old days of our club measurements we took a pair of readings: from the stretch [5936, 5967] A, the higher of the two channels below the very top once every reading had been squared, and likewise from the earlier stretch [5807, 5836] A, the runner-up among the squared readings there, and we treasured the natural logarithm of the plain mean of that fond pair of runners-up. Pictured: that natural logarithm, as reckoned 4.87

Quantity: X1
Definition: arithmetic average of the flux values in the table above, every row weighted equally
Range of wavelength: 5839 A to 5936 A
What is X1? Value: 10.6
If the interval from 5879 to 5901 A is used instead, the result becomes 10.3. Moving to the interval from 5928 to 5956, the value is 10.7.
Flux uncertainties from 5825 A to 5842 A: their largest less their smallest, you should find 0.11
